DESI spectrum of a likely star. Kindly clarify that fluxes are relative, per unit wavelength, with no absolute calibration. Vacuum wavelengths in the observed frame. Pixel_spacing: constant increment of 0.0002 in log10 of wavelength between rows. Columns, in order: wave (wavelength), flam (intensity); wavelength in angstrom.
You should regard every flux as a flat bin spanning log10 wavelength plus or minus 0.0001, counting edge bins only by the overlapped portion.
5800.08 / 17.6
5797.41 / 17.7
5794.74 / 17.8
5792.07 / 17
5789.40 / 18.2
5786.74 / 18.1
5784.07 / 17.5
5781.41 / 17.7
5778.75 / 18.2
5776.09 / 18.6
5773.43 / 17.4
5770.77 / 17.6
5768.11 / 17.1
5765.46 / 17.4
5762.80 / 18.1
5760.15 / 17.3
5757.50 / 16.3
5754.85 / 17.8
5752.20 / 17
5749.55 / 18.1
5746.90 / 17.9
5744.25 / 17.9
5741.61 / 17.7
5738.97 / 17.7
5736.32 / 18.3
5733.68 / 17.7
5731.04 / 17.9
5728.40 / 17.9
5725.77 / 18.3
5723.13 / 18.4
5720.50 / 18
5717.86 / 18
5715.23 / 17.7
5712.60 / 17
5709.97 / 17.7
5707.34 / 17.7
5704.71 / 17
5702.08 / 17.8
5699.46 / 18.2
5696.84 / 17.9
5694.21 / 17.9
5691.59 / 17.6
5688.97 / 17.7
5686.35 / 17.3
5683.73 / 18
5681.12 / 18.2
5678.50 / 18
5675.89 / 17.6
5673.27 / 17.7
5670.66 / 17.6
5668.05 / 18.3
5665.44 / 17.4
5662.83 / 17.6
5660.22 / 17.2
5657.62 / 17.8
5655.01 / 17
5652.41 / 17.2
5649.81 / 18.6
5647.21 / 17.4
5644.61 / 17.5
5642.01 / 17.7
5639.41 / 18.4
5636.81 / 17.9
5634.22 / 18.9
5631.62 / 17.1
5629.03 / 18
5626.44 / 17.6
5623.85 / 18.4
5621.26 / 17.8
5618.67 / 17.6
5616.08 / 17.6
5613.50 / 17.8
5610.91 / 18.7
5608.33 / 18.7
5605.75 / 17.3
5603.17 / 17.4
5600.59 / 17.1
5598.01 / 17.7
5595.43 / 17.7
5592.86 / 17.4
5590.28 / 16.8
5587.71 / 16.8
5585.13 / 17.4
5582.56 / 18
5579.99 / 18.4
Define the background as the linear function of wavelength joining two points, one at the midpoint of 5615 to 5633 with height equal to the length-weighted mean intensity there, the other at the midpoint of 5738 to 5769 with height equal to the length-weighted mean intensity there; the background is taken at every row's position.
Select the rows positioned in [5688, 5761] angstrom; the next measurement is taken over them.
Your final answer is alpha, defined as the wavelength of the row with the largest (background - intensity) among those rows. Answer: 5757.50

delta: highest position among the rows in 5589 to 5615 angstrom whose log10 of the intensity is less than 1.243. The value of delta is 5605.75 angstrom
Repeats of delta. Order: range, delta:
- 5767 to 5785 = 5773.43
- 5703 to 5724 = 5712.60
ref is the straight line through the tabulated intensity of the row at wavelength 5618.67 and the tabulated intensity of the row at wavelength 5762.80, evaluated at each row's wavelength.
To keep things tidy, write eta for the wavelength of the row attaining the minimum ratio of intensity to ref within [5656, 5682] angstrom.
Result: 5660.22 angstrom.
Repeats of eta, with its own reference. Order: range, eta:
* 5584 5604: 5590.28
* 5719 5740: 5738.97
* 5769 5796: 5792.07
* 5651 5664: 5655.01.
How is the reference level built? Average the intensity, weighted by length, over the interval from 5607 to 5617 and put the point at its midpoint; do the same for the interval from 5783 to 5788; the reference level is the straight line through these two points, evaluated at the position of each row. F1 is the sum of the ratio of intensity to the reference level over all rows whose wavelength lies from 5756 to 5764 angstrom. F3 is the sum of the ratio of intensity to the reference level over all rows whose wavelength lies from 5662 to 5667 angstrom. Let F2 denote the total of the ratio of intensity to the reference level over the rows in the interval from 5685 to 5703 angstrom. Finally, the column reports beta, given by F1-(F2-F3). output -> -2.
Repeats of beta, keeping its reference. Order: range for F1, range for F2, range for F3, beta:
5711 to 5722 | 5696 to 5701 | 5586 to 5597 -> 6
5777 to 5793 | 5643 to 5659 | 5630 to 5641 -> 4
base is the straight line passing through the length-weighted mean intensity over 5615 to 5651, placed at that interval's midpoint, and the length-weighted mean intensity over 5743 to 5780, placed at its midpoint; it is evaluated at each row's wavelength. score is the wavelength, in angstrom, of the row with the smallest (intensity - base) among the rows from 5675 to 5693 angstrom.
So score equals 5686.35 angstrom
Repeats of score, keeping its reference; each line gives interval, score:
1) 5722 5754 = 5752.20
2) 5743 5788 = 5757.50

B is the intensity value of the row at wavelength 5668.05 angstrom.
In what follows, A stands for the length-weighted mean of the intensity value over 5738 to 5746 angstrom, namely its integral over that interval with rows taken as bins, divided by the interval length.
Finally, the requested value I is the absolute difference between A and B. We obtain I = 0.51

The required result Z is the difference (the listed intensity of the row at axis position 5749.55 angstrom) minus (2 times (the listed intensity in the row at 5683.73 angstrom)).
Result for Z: -17.9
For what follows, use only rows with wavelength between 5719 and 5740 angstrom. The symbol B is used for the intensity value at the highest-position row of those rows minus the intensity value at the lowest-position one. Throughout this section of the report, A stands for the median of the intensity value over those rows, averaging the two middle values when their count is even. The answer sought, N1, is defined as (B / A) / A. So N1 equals -0.0009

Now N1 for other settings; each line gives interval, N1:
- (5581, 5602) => -0.0030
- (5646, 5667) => 0.0000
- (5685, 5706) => -0.0010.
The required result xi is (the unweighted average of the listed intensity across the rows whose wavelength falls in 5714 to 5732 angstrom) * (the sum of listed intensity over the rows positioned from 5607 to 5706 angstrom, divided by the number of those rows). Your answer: 321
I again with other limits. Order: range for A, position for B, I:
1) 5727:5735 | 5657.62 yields 0.05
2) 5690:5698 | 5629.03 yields 0.22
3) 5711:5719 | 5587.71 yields 0.77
